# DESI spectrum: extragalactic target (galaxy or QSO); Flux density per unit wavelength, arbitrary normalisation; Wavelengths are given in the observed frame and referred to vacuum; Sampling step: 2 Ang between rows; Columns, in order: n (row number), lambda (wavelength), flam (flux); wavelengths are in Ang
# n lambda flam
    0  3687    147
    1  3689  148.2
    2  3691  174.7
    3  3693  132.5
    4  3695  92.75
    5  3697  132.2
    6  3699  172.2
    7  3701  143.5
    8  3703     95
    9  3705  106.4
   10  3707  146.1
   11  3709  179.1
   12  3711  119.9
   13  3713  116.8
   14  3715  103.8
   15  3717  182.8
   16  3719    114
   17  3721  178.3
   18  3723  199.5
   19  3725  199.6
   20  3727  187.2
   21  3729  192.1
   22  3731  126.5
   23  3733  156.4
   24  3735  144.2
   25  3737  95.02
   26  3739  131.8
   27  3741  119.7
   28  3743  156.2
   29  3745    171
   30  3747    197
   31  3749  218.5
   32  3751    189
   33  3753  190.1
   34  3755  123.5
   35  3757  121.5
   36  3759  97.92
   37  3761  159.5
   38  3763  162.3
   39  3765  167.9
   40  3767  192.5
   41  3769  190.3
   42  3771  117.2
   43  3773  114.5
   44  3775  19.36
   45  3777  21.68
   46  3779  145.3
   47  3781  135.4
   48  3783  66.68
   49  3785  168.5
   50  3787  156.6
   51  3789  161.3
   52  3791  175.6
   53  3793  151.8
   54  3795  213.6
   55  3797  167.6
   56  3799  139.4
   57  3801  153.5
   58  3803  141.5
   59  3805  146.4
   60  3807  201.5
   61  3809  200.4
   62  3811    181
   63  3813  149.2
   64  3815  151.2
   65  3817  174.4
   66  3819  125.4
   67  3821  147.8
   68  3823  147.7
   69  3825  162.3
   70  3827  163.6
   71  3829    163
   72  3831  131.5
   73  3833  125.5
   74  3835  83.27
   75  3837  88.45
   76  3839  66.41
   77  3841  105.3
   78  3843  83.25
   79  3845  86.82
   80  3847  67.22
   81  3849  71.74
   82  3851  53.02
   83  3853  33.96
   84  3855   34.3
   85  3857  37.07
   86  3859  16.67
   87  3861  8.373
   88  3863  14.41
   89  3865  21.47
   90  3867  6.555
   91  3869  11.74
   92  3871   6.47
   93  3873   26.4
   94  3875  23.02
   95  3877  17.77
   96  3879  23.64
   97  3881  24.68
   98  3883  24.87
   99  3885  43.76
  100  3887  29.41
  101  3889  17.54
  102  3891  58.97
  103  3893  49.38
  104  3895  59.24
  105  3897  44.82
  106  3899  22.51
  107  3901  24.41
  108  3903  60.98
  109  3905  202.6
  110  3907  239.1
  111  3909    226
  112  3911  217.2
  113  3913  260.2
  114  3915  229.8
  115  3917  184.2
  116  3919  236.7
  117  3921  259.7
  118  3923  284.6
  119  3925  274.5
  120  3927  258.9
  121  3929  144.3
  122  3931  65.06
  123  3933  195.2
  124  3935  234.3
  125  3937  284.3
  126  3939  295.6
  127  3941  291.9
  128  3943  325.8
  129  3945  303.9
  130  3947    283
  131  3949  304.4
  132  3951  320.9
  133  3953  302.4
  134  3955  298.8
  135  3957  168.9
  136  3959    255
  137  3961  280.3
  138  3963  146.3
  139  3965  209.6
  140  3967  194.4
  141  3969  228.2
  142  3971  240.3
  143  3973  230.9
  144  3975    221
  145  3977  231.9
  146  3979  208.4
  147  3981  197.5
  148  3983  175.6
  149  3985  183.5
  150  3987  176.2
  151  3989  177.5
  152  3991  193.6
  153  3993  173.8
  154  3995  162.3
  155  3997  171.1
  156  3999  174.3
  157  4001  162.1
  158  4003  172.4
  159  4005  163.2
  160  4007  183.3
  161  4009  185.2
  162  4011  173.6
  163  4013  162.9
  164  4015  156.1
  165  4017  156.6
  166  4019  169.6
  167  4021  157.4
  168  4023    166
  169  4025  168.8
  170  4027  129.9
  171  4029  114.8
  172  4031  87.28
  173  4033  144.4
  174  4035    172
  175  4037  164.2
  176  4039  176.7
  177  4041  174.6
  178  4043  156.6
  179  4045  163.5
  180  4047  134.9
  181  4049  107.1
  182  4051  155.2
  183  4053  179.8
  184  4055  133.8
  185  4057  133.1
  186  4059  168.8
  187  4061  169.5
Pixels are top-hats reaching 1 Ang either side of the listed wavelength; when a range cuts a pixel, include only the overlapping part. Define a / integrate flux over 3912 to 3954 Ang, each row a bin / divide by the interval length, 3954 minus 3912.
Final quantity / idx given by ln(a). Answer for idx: 5.5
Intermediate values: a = 254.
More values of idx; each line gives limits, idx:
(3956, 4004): 5.3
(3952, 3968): 5.4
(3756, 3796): 4.9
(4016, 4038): 5.0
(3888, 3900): 3.7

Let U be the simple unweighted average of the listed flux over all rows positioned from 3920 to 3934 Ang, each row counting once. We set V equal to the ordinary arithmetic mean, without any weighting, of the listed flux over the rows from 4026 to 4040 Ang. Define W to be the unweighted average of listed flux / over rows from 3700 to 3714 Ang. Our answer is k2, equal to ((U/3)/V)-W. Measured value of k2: -129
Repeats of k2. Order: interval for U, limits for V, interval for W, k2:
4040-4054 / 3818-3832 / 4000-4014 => -171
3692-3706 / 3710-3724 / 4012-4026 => -162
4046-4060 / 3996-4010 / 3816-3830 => -155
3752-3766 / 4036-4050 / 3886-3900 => -40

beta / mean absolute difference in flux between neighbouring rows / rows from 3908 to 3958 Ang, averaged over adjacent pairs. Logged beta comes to 40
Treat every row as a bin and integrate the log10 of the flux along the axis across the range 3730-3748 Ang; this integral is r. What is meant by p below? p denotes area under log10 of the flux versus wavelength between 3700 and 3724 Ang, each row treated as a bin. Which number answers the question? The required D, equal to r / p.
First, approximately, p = 51.2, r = 39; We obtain 0.8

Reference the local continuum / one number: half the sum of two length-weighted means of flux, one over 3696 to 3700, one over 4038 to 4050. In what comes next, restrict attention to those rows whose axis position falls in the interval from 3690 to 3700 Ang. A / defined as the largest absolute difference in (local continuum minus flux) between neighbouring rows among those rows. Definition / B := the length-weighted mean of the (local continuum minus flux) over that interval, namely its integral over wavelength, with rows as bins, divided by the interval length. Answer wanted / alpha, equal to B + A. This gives 54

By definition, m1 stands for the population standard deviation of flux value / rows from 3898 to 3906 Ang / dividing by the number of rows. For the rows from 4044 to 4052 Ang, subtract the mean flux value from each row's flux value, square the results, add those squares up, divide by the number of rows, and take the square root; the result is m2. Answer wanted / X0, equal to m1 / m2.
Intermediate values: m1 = 74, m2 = 22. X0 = 3.4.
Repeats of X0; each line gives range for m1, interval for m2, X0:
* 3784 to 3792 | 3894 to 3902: 0.5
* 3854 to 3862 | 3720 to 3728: 1.3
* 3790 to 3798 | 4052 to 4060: 1.1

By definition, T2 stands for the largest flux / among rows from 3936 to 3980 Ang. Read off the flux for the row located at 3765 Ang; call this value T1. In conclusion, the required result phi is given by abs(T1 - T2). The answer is 158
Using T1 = 167.9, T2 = 325.8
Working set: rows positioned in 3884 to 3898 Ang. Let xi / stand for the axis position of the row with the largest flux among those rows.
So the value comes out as 3895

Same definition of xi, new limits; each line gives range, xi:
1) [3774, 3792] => 3791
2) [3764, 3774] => 3767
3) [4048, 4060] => 4053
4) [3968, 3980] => 3971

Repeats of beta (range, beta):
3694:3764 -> 31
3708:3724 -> 44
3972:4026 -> 10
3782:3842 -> 24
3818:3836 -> 15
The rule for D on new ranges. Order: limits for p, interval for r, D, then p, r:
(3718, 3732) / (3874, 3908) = 1.7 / 31.1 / 54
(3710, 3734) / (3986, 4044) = 2.4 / 52.4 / 128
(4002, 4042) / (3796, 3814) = 0.5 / 87.8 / 40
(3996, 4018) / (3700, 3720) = 0.9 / 49.0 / 42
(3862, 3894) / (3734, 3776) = 2.1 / 42.4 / 89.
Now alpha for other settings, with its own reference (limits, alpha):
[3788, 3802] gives 48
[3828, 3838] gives 76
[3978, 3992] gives -13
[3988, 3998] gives -4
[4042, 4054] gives 51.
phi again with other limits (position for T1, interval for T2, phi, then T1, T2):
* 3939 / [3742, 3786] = 77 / 295.6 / 218.5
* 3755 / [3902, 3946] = 202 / 123.5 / 325.8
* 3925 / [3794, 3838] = 61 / 274.5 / 213.6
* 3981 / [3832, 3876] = 72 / 197.5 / 125.5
